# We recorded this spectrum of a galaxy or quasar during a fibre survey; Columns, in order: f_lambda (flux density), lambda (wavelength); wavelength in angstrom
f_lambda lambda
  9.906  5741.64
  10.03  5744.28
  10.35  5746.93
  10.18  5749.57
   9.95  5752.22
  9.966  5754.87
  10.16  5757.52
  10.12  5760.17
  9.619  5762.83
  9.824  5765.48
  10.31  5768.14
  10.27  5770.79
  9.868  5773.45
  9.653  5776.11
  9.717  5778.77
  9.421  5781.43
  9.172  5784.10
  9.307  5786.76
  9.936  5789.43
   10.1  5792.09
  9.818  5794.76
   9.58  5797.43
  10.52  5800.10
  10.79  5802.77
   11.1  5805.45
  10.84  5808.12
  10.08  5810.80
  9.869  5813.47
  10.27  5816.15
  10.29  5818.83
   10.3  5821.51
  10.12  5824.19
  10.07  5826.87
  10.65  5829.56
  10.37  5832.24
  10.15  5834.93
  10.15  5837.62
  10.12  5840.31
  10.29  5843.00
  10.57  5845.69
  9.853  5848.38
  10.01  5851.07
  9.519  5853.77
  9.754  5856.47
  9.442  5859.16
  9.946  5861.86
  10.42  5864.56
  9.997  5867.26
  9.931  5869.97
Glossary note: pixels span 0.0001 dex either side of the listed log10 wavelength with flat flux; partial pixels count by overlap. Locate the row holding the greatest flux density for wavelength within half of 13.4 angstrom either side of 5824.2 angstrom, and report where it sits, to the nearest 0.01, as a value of 5829.56 angstrom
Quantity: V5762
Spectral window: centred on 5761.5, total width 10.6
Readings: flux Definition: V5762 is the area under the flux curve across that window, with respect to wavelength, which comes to 105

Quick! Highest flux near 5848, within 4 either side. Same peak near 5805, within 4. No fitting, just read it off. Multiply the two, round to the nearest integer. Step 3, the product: 117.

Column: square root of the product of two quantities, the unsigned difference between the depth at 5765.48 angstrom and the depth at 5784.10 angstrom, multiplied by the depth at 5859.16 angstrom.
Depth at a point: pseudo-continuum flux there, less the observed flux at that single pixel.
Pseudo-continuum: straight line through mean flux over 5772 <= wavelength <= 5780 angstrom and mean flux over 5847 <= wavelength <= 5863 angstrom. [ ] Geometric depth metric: 0.45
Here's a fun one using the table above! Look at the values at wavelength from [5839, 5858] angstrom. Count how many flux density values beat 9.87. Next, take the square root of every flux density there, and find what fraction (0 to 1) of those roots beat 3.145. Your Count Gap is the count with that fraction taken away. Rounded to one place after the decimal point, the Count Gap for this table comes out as 3.4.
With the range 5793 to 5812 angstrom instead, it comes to 4.3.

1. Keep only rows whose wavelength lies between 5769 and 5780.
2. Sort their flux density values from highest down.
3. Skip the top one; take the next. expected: 9.868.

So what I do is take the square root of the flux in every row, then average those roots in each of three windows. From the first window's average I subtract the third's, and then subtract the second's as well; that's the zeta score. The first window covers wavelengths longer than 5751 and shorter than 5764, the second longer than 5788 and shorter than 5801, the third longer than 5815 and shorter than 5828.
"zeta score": -3.20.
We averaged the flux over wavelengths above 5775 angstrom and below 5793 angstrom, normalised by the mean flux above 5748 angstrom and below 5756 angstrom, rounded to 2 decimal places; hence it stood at 0.96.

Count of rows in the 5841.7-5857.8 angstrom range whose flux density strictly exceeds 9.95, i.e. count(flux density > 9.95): 3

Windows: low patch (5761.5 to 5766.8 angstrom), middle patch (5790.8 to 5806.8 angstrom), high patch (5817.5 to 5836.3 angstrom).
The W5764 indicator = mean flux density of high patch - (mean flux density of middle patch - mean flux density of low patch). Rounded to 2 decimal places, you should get 9.68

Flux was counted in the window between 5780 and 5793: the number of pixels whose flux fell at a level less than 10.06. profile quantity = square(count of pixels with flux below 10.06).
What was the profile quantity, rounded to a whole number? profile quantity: 16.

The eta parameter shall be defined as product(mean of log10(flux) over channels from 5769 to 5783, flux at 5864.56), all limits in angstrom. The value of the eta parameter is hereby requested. 10.32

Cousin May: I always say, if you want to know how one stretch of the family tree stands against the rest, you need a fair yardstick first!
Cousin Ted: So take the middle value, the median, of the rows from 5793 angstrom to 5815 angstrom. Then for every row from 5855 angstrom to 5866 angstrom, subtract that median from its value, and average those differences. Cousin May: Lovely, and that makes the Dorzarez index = -0.41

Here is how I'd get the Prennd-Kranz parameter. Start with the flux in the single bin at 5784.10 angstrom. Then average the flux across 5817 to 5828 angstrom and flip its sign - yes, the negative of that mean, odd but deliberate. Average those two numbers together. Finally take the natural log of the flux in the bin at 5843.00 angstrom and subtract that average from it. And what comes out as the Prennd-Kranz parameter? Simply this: 2.8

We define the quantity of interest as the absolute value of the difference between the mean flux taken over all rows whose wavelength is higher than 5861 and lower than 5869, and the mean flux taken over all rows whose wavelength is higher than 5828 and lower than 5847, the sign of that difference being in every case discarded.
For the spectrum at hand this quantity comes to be 0.21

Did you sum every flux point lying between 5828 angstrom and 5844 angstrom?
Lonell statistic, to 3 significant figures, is 61.7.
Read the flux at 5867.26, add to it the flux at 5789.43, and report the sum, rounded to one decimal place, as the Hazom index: 19.9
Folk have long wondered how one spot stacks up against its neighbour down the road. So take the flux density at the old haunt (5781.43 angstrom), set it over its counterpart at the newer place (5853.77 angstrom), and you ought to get 0.99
